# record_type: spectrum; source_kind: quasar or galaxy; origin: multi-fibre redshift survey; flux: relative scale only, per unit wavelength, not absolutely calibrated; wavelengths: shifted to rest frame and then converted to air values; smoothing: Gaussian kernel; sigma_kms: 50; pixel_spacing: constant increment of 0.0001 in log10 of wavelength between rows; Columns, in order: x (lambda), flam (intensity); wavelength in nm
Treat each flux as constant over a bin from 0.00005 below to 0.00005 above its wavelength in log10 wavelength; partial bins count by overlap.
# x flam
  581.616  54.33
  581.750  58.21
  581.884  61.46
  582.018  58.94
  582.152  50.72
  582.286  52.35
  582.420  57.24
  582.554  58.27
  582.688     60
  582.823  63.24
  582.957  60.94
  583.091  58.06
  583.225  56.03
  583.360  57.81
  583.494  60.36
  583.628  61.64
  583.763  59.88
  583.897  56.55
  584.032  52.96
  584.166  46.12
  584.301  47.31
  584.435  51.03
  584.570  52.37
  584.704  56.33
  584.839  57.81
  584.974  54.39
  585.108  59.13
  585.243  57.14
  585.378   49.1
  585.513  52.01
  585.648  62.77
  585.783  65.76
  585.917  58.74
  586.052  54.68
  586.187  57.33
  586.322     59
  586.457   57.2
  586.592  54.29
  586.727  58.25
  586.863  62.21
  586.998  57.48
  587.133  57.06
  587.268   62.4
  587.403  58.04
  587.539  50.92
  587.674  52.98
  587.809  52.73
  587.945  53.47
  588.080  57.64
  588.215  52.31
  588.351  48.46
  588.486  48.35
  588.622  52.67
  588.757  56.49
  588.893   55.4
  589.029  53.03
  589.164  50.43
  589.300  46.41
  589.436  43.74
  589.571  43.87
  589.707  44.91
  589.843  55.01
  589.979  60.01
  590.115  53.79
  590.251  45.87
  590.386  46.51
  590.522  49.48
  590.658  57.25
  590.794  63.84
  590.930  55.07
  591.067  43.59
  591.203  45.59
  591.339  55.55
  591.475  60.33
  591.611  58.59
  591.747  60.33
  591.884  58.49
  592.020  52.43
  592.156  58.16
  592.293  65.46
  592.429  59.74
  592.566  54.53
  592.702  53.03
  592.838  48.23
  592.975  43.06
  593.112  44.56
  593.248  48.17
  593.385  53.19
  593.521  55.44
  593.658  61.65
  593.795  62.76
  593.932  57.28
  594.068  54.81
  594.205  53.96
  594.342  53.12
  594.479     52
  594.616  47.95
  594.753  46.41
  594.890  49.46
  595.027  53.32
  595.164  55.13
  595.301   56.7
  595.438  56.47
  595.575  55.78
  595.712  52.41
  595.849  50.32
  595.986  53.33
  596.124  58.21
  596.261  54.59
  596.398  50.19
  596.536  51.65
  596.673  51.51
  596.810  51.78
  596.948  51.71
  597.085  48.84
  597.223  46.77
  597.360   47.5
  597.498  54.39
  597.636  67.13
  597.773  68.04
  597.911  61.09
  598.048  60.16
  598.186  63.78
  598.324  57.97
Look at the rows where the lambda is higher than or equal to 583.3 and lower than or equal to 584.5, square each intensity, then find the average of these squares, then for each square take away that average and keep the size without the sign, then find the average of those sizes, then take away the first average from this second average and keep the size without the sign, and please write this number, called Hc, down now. 2510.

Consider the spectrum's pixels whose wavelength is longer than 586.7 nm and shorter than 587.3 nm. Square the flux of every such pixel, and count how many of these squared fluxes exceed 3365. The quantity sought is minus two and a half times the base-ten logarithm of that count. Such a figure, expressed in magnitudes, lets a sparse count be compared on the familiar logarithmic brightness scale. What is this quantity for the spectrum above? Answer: -1.19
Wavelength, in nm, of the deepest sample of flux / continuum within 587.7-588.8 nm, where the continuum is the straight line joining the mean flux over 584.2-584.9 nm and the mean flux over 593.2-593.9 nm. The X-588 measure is 588.486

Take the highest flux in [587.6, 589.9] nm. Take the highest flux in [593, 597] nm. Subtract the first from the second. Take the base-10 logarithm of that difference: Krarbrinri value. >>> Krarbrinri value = 0.71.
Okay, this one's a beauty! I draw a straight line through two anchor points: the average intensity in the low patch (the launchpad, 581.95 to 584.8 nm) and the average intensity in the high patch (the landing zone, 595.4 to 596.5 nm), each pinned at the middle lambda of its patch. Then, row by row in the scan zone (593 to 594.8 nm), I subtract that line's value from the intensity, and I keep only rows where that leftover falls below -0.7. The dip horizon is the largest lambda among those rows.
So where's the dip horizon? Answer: 594.753 nm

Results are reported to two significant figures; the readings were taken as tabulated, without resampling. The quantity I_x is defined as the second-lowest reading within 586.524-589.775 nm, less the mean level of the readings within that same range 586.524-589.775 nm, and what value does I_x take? -9.2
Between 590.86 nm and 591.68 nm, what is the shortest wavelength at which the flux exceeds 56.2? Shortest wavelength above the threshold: 591.475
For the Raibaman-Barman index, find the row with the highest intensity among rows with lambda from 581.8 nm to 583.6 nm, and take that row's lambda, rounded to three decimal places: 582.823 nm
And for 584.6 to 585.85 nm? 585.783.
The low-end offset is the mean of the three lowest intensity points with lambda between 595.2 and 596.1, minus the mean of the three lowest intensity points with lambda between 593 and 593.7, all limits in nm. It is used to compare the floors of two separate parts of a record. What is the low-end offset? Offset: 3.4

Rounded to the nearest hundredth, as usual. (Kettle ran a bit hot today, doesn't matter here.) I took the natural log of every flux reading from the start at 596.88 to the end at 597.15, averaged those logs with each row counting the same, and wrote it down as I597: 3.92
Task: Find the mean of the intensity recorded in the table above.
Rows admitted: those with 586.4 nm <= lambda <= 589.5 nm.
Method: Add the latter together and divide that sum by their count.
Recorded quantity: 54.0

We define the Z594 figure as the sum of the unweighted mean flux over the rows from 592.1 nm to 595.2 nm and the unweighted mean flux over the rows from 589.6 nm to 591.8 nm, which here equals 107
